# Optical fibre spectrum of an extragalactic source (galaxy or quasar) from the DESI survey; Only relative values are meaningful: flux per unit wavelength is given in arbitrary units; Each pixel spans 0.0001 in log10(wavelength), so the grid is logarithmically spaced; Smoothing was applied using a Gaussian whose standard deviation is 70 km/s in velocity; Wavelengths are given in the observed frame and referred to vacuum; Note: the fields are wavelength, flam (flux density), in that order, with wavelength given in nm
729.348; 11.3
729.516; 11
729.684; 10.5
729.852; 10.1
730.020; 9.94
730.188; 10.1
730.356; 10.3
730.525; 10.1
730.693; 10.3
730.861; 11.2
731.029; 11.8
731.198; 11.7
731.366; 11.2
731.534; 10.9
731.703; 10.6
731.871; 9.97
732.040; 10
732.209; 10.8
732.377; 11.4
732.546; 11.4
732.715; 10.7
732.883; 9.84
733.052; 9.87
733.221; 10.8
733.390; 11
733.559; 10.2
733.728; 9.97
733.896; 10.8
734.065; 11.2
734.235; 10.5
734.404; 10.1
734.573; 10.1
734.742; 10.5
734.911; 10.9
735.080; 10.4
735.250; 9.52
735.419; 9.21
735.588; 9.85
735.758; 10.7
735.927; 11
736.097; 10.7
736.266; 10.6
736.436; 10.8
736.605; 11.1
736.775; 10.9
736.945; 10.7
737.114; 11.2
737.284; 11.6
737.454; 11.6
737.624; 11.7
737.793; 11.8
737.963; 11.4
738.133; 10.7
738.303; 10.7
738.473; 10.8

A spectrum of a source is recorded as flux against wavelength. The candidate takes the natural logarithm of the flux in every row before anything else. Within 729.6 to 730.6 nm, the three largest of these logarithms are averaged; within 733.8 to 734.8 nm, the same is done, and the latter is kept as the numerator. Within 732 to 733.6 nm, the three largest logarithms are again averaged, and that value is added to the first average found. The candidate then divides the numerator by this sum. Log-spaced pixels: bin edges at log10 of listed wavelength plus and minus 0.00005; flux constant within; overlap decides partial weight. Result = 0.5011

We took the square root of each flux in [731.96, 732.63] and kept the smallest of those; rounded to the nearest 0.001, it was 3.162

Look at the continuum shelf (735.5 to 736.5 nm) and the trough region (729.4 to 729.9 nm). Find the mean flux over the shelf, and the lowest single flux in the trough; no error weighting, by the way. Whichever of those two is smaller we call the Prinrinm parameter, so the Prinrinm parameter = 10.1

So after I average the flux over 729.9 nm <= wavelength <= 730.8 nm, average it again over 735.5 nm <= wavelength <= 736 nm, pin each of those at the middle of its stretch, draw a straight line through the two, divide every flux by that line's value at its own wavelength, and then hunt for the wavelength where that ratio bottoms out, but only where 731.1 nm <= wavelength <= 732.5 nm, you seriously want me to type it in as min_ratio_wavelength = 731.871 nm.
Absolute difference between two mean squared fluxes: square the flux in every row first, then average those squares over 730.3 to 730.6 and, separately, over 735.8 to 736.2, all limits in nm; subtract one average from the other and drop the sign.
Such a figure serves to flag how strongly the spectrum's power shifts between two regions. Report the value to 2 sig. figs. 14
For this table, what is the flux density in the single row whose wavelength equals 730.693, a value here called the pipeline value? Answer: 10.3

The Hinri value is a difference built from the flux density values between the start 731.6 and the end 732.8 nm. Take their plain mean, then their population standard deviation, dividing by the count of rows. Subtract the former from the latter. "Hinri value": -10.2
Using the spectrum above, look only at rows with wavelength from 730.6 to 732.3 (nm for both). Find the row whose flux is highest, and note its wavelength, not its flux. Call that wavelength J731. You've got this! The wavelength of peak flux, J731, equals 731.029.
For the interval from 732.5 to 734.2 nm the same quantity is 732.546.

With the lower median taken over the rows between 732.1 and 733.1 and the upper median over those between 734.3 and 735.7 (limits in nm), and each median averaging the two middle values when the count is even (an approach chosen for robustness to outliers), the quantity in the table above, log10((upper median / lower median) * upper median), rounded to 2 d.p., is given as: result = 0.98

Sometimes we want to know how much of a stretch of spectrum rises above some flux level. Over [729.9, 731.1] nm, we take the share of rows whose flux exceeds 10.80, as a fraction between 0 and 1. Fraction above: 0.29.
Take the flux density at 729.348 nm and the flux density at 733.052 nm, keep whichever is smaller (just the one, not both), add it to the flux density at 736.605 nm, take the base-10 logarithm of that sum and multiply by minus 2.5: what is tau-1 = -3.304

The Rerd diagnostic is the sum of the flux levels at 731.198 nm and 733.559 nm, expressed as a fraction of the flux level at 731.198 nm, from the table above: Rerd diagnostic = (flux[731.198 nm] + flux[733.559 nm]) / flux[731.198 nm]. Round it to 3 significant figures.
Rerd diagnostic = 1.87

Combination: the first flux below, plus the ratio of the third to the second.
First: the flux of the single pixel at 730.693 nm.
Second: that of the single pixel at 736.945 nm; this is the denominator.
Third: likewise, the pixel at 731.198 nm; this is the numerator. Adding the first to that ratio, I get 11.4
